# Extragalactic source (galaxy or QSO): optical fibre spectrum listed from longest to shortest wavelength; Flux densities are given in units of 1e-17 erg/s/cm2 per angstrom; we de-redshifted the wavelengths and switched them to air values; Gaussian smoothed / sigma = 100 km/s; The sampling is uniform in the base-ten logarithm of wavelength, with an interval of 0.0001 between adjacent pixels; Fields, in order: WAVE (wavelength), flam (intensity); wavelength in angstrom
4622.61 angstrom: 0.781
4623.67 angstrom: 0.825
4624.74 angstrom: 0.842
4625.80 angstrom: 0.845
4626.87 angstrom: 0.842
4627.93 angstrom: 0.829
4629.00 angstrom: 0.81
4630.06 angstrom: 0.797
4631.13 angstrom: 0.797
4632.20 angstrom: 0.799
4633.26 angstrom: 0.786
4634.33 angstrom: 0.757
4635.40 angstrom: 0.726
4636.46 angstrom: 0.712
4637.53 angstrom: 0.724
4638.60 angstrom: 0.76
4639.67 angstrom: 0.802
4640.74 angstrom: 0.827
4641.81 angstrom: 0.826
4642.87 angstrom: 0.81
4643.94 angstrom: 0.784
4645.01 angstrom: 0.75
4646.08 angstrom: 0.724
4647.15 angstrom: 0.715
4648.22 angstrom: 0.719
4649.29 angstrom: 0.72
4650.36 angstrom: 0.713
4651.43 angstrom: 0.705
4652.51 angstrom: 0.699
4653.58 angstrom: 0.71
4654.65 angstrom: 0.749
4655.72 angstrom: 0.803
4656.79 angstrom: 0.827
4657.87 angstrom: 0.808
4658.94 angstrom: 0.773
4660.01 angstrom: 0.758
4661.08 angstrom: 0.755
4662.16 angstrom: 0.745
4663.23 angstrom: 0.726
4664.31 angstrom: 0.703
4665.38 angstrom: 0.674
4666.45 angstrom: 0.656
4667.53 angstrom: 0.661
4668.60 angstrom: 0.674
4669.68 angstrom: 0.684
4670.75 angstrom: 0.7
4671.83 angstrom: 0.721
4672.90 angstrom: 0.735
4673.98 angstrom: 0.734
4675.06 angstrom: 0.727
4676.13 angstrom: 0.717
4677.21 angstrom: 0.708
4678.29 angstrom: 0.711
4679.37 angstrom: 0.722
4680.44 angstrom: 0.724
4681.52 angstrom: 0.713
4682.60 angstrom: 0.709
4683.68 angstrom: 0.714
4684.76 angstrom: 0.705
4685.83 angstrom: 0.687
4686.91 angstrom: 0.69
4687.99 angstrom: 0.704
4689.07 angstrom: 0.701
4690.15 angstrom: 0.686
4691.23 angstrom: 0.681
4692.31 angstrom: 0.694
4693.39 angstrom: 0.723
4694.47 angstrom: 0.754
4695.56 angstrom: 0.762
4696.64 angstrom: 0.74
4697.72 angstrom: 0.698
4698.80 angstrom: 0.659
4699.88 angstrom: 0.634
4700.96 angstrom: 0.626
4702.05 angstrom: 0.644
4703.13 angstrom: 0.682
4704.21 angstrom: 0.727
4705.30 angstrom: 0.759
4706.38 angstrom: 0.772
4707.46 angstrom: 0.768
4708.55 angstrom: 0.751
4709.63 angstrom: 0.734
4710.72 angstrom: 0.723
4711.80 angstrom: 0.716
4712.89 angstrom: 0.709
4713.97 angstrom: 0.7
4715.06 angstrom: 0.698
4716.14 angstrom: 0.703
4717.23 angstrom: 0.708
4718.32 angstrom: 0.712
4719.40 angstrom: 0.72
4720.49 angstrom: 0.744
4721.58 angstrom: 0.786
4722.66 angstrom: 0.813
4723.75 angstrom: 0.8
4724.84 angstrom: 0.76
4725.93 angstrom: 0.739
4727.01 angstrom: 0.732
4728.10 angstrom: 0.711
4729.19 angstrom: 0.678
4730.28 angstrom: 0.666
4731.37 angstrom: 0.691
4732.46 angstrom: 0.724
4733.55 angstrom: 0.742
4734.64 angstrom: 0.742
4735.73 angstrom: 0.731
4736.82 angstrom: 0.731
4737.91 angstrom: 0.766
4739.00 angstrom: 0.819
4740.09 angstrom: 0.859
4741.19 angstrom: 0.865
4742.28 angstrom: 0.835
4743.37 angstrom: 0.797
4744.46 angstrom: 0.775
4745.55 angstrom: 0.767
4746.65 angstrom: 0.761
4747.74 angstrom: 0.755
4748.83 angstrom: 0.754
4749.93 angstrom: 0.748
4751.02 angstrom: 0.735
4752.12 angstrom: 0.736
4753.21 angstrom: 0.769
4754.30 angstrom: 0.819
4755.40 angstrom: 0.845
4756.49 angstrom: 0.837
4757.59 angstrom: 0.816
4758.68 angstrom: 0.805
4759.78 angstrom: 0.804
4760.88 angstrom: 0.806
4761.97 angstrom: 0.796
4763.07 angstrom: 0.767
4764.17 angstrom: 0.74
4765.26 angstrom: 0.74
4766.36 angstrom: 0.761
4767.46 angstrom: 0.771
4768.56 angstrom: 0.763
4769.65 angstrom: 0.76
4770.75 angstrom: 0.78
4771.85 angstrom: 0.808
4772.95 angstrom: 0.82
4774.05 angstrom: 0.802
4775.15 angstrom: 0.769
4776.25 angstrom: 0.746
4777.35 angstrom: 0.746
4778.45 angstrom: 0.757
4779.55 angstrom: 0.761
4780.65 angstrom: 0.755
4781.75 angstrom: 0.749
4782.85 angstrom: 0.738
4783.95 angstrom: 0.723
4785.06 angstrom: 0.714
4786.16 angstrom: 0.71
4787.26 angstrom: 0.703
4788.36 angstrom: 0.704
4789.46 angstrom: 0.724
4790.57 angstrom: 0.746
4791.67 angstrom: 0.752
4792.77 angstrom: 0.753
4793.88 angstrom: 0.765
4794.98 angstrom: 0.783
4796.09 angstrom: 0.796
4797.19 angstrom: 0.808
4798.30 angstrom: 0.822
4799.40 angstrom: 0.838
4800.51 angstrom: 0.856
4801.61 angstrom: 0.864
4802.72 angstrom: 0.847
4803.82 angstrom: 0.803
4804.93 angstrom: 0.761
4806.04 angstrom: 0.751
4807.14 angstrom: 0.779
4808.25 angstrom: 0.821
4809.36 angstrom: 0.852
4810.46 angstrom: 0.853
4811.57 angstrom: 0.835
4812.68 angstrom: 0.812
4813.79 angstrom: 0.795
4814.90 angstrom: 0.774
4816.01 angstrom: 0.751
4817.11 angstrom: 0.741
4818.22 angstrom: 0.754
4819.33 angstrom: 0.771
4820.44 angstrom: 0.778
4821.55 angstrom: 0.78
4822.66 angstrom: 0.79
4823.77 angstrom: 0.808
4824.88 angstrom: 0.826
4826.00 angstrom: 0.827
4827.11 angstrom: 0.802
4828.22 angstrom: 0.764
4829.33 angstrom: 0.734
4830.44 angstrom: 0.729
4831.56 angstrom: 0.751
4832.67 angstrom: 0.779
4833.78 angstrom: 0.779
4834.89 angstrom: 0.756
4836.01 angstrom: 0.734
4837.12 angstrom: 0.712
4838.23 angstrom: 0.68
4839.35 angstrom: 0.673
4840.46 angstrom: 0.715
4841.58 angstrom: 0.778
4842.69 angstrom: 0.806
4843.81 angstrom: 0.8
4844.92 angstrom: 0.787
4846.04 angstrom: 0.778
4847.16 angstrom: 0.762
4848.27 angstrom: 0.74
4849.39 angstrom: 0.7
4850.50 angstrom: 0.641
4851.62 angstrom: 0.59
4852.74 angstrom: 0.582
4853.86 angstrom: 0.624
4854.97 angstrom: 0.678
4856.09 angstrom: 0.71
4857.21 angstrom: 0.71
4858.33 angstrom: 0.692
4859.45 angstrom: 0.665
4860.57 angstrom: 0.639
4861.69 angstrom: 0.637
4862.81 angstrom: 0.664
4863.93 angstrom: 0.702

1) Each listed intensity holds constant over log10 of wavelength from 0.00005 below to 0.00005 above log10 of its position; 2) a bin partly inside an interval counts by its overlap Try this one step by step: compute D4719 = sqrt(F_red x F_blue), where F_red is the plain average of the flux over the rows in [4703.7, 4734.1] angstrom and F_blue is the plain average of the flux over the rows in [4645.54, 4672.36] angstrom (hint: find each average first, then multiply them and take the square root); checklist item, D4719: 0.73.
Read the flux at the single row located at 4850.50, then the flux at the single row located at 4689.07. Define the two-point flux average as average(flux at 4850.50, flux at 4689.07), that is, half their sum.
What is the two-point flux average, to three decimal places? 0.671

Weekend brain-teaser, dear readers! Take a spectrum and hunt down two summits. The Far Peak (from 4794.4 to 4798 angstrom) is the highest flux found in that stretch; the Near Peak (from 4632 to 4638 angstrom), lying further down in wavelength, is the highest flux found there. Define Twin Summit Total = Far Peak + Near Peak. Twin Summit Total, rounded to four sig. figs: 1.607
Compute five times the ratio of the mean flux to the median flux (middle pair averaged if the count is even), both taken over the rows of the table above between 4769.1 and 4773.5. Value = 4.99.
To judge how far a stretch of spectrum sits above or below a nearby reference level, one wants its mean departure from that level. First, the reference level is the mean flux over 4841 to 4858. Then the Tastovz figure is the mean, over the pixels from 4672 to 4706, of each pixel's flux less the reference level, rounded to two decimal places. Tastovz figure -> -0.01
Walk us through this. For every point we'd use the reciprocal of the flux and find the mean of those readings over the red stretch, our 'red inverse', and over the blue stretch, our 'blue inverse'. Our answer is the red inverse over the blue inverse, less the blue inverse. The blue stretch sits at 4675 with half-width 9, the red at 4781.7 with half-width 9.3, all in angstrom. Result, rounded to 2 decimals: -0.47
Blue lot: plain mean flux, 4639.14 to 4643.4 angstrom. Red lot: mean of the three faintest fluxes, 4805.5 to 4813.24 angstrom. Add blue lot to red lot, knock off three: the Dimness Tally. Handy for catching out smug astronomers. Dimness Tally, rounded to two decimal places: -1.40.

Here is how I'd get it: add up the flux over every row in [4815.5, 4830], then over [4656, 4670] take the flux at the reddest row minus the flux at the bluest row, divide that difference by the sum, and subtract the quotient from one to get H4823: 1.01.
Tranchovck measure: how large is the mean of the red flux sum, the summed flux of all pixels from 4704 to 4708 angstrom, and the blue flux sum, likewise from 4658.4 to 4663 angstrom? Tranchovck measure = 3.03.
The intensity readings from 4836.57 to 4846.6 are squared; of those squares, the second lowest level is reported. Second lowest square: 0.462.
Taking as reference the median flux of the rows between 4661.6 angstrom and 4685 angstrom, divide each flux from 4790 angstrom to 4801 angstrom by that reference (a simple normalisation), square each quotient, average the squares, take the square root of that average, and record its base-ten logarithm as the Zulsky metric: 0.047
